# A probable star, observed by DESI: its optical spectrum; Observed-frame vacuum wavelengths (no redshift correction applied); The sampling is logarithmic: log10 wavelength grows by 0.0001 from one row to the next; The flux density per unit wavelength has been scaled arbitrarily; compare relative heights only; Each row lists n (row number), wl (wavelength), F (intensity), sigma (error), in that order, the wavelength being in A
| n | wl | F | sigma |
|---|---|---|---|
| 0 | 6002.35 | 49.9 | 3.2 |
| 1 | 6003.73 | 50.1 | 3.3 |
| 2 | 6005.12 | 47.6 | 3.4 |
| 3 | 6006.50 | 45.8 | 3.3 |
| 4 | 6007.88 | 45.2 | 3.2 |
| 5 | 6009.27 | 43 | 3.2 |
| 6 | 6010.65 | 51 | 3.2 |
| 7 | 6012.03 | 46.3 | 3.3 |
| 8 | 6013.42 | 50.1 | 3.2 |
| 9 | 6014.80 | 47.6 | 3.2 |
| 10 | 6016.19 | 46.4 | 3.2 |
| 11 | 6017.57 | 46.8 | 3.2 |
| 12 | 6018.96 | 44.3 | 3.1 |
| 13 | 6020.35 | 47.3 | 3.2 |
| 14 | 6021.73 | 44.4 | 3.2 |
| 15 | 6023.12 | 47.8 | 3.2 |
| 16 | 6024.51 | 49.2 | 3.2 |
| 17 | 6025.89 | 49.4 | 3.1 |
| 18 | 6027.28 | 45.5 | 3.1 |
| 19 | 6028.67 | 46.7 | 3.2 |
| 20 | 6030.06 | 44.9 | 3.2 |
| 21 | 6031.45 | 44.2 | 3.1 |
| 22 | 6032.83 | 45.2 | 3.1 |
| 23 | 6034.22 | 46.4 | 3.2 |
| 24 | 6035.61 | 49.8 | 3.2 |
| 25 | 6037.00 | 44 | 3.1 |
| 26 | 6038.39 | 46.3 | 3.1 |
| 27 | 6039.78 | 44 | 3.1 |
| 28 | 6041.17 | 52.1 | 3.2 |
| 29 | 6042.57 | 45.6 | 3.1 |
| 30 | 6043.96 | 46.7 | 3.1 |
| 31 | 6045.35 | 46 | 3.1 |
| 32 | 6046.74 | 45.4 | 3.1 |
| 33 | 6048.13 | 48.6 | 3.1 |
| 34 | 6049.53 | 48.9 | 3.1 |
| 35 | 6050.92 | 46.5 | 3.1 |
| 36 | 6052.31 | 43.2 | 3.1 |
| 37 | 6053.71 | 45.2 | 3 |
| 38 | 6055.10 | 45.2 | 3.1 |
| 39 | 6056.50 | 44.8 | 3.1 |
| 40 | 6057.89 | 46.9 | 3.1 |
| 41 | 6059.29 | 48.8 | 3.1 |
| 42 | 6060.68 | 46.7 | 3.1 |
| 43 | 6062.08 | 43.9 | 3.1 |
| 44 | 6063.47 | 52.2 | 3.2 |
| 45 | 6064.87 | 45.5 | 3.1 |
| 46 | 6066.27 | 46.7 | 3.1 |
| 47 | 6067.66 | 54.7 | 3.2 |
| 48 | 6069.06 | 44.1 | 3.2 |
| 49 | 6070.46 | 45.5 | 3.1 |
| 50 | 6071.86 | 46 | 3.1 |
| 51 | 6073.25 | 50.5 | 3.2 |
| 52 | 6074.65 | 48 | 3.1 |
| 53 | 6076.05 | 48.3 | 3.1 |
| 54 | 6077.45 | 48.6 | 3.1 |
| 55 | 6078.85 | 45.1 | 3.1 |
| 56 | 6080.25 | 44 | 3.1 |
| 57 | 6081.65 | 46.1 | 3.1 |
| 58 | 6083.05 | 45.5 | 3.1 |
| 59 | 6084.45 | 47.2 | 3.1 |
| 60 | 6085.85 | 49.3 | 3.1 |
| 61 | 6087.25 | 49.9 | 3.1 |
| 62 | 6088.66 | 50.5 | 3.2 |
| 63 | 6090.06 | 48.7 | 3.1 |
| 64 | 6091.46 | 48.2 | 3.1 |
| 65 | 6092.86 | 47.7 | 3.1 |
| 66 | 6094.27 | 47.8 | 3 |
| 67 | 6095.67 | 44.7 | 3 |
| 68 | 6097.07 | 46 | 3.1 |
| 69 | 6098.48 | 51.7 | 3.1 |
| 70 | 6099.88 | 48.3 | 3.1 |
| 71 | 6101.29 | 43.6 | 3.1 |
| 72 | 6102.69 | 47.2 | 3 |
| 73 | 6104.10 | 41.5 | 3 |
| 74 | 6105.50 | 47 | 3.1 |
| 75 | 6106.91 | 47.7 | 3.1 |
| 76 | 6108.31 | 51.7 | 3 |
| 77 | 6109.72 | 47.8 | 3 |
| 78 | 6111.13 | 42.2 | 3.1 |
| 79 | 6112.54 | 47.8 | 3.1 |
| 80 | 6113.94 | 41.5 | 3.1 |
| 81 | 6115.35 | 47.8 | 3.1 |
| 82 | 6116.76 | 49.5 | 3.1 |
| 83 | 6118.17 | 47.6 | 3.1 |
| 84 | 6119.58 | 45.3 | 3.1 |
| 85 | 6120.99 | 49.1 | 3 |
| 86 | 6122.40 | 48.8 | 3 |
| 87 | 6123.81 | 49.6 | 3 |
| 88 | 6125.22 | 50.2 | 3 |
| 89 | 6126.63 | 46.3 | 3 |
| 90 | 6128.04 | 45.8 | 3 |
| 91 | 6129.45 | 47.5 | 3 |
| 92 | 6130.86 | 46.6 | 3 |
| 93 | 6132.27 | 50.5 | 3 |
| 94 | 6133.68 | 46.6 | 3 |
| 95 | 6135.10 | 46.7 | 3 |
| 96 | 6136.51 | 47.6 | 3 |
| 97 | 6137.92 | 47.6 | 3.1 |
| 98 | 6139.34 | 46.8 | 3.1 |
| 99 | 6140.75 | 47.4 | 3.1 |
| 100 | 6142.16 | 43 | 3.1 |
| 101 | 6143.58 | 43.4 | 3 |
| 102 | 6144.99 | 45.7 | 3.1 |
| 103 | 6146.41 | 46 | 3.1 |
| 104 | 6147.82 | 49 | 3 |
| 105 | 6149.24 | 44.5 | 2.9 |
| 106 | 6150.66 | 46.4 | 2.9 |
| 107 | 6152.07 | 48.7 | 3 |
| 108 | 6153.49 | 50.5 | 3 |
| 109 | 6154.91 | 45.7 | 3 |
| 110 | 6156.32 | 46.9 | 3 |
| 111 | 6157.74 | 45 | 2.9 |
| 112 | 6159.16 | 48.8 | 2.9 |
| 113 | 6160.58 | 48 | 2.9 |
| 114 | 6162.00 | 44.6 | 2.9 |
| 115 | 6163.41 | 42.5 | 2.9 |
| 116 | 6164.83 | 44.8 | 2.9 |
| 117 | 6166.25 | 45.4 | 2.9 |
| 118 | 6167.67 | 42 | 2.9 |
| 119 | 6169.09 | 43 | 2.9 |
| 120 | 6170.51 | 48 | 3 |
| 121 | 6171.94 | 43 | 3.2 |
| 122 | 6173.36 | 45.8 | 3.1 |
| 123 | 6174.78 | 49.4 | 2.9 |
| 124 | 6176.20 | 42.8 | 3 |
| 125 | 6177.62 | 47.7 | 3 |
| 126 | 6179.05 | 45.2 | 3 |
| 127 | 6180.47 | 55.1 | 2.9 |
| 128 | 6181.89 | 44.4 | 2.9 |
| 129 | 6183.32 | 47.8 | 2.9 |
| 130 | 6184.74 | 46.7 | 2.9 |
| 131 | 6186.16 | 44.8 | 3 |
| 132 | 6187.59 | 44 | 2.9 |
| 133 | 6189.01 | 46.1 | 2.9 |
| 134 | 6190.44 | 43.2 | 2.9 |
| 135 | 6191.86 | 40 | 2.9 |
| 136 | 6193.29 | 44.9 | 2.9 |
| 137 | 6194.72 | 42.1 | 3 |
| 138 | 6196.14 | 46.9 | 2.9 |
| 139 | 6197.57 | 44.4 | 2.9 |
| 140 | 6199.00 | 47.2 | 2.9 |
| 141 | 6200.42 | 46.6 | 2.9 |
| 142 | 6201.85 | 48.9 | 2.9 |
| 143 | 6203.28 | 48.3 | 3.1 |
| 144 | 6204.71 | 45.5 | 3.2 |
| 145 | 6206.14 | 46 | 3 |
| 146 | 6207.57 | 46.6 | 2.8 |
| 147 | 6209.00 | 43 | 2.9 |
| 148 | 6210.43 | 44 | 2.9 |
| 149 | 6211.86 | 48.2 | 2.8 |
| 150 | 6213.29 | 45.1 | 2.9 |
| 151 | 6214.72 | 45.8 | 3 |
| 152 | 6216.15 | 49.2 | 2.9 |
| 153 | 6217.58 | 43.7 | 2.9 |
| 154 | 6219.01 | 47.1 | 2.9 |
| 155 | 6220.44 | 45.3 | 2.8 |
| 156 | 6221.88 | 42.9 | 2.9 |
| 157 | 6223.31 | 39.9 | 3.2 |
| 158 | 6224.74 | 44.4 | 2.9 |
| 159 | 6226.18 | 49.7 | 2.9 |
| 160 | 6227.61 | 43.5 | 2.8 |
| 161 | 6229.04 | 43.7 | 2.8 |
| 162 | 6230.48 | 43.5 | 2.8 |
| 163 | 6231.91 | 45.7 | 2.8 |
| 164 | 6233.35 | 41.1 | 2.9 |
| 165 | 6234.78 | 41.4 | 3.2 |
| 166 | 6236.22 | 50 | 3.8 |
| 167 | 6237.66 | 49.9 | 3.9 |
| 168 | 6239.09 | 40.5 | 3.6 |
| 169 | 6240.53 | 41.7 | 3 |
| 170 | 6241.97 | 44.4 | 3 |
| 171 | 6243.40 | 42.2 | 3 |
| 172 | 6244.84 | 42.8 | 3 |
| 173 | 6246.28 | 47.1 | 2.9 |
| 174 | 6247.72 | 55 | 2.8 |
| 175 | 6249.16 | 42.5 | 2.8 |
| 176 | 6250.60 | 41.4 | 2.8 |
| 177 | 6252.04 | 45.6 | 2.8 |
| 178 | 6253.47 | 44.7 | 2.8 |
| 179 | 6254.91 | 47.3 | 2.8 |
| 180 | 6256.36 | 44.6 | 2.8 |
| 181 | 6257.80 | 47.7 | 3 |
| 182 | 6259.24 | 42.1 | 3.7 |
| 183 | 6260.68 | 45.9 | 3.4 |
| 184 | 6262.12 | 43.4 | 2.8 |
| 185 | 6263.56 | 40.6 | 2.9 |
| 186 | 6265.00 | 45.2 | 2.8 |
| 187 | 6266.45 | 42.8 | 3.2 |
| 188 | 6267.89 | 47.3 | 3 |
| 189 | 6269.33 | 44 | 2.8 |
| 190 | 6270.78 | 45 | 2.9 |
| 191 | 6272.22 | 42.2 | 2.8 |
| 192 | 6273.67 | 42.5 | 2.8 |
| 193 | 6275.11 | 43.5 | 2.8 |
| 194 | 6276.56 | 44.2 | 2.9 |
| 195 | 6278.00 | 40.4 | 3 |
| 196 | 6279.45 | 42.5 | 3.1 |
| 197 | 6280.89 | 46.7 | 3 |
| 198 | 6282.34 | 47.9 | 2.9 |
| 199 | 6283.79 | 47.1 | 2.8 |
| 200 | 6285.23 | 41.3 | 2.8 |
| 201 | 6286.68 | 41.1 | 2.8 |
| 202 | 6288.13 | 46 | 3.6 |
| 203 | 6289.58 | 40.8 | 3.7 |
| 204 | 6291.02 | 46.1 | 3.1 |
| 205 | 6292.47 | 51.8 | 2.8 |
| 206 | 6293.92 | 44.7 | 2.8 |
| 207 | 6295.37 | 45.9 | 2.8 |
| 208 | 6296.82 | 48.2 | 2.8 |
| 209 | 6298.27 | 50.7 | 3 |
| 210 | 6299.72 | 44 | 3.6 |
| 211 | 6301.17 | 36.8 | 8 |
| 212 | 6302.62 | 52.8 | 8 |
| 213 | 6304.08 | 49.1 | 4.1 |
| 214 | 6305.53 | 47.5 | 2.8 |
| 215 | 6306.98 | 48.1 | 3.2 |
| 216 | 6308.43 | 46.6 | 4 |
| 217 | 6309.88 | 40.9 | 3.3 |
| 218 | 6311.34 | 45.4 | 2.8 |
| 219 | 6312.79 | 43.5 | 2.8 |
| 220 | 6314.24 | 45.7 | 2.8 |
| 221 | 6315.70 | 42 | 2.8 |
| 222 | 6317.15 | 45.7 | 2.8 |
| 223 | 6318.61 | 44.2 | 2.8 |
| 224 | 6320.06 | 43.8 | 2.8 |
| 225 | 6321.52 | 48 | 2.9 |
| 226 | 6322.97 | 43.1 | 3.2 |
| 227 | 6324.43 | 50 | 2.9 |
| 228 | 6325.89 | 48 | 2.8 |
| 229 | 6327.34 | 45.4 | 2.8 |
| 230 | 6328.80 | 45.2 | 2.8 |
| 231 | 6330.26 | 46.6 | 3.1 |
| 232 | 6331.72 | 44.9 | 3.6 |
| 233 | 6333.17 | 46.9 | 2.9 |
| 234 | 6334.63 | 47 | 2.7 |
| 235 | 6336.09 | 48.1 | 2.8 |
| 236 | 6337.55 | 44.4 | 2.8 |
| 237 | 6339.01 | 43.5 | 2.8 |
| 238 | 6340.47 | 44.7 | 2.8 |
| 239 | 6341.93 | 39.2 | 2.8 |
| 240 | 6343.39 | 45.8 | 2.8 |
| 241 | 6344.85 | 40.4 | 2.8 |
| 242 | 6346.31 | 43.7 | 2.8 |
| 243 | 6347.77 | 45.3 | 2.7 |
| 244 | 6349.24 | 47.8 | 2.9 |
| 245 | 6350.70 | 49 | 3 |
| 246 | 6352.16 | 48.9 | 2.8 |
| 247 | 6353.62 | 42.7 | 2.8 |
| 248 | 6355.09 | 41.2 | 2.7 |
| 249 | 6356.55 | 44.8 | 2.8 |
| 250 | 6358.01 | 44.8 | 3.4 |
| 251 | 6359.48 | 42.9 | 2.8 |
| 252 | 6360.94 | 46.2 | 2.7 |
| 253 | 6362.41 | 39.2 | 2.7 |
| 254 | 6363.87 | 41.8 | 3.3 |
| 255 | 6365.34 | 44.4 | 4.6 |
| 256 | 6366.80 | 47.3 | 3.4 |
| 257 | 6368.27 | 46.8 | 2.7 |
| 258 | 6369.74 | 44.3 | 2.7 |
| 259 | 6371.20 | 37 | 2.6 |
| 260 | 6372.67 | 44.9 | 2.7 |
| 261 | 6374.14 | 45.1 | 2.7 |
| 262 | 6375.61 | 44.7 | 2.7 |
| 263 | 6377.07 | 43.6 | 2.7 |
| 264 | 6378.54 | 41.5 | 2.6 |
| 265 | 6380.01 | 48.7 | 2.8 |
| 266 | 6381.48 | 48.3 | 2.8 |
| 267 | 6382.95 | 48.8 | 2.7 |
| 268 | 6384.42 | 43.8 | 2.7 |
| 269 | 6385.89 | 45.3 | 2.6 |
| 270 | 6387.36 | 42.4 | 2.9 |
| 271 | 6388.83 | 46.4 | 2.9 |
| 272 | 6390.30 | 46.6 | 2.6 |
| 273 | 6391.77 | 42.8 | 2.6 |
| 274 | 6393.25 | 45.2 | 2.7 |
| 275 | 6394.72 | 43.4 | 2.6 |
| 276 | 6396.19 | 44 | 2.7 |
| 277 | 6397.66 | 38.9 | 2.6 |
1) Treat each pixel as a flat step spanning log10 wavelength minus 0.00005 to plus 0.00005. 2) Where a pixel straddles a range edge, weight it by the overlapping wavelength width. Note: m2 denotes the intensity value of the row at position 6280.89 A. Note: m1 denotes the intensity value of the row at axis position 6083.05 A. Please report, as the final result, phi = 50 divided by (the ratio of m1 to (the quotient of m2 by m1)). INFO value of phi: 1.13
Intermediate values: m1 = 45.5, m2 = 46.7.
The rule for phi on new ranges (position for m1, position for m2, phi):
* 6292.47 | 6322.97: 0.80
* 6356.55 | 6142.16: 1.07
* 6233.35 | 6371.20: 1.10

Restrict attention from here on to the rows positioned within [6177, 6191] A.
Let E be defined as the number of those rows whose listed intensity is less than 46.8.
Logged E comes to 7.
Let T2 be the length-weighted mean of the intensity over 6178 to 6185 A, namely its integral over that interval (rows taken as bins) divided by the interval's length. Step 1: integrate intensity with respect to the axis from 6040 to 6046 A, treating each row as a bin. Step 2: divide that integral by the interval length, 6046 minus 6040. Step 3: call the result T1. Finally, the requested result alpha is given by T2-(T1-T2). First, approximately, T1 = 47.3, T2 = 48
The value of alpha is 48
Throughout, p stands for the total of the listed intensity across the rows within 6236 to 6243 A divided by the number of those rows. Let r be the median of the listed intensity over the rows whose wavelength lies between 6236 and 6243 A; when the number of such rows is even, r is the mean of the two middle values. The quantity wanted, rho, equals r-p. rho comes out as -0.90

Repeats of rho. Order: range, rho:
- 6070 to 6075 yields -0.50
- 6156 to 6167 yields -0.55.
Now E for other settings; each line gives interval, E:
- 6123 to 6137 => 5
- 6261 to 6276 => 9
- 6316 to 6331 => 7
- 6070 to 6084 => 6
